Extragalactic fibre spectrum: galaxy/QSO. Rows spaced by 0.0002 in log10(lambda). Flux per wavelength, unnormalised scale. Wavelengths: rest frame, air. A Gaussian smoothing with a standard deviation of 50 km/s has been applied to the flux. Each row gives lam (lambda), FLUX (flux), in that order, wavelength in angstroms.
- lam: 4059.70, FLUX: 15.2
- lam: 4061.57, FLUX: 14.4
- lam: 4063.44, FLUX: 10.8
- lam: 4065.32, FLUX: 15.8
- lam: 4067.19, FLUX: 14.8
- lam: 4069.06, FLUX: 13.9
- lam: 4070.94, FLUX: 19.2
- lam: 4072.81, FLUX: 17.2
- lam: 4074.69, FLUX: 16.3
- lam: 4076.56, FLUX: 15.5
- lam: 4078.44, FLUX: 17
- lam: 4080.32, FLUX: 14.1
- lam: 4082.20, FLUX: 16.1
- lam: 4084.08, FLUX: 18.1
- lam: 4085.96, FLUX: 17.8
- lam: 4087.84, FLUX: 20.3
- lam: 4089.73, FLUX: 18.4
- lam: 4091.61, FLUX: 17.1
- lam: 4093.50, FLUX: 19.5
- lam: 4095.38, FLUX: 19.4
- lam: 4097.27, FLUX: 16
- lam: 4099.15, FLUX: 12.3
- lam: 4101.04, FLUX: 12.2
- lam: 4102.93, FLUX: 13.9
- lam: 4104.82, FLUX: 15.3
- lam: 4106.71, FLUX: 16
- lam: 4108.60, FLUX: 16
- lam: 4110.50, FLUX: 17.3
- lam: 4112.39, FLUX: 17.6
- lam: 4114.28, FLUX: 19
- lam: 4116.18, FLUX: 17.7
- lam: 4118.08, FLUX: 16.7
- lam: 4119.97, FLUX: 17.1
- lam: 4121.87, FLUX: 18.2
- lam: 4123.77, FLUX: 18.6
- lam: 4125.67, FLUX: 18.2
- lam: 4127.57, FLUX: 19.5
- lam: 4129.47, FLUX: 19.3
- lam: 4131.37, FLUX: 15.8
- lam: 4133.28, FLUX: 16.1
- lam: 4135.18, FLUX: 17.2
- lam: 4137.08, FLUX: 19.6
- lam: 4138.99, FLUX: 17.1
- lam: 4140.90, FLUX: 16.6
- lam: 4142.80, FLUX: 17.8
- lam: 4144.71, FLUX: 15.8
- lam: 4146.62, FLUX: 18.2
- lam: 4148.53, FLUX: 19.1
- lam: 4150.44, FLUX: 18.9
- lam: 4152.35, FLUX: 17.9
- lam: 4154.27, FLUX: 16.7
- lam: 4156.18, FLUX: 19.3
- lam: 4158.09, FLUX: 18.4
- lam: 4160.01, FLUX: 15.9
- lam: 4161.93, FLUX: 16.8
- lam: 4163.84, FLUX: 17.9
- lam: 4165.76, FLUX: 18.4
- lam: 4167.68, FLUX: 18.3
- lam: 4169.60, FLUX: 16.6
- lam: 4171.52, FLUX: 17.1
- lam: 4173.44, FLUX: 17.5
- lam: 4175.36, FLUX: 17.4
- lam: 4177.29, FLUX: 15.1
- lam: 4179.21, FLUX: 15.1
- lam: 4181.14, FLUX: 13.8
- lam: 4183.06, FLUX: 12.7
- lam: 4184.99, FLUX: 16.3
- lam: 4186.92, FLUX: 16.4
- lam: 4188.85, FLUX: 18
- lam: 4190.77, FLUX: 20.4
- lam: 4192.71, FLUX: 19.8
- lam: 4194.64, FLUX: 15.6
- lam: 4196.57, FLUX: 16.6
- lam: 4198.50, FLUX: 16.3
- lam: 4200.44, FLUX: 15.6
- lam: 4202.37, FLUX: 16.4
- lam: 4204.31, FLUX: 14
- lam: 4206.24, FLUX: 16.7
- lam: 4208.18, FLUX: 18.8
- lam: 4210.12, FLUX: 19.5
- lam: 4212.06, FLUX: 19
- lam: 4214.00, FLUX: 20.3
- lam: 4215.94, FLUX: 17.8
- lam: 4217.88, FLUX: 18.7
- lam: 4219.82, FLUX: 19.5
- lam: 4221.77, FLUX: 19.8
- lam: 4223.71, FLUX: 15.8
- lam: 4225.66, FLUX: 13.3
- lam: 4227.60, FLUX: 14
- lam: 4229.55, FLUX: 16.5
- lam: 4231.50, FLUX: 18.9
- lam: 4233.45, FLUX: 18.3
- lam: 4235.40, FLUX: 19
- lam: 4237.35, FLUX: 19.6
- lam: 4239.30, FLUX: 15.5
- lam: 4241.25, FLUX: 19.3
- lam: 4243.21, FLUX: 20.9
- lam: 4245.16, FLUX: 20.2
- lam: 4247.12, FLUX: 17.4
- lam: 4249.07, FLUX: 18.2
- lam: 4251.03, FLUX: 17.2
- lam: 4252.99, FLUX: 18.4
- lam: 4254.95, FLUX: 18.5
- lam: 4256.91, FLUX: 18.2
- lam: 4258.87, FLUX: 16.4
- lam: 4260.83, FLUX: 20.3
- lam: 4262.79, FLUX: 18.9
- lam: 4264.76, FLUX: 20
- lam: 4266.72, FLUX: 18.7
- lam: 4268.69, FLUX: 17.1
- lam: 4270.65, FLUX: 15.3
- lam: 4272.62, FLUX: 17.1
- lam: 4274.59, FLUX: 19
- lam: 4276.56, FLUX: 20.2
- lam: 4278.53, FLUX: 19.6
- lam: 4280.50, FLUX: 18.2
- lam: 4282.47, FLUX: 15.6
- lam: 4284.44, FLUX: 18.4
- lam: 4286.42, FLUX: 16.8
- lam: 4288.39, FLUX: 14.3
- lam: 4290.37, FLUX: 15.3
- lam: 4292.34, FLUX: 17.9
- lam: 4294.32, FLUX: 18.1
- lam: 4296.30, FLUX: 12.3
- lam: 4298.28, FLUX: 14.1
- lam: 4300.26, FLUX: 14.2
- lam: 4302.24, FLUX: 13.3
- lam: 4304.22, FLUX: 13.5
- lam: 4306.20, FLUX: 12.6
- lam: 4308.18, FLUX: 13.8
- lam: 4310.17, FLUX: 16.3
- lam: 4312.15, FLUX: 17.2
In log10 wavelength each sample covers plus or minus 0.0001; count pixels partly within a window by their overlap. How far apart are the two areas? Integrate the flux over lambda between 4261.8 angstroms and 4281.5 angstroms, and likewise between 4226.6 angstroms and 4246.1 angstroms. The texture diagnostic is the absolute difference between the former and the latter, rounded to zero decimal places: 7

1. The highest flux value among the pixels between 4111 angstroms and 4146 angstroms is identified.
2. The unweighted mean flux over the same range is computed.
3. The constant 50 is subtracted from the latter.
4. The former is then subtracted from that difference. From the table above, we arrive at -51.9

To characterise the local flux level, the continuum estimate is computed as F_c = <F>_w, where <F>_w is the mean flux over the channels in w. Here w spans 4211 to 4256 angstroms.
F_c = 18.1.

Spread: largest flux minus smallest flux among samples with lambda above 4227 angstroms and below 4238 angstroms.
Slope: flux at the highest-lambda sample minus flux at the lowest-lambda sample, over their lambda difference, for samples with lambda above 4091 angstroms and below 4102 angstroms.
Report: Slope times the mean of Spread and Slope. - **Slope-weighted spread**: -1.3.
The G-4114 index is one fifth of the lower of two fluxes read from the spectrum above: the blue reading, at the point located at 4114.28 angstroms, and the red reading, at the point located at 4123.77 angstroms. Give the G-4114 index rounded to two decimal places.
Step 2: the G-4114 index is 3.72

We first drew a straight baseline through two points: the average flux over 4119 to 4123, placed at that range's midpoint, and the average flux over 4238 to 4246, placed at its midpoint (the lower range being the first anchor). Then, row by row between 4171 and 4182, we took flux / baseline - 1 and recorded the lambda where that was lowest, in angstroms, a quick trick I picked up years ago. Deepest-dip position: 4181.14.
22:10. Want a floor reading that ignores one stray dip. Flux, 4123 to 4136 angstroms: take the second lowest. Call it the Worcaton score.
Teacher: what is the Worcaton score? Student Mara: 16.1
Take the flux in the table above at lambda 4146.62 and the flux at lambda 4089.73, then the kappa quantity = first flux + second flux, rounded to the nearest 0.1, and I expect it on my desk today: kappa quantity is 36.6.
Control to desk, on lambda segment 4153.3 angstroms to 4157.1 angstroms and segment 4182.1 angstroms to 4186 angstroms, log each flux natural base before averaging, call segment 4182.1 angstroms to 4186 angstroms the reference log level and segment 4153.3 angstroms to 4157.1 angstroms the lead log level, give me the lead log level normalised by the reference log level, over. 1.08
